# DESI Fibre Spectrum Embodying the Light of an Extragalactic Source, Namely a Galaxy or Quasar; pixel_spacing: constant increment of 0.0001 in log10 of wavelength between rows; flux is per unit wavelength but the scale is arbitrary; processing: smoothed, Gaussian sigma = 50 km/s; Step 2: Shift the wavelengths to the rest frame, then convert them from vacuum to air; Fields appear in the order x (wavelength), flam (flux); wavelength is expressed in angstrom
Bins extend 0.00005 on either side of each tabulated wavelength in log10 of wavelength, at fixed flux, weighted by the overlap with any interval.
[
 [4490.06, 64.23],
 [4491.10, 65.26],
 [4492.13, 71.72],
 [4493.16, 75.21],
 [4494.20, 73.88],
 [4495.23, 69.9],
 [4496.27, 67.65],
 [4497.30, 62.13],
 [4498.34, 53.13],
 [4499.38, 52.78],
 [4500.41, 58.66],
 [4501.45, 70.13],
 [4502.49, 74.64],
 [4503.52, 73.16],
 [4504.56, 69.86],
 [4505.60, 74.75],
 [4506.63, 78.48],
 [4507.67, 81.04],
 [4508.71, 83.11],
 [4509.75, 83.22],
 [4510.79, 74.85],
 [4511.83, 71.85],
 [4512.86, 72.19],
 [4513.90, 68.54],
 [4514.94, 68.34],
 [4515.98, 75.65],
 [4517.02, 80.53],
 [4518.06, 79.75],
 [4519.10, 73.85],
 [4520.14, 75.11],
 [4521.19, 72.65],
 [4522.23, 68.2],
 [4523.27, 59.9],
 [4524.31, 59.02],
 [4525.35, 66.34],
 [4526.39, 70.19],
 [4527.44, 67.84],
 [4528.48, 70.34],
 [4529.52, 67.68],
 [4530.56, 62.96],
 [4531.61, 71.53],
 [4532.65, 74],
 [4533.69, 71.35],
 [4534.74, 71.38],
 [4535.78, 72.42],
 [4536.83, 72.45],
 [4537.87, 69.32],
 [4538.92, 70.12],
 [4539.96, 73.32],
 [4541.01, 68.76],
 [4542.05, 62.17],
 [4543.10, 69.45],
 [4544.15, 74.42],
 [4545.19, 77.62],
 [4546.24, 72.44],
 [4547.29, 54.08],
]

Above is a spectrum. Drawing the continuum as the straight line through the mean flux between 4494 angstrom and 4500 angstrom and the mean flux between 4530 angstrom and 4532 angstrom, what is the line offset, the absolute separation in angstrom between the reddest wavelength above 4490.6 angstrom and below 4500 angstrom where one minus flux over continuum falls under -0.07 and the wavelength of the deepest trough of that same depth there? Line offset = 3.1 angstrom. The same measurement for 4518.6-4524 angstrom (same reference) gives 2.1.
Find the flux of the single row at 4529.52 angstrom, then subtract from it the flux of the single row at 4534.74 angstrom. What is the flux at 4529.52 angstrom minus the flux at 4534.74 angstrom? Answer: -3.7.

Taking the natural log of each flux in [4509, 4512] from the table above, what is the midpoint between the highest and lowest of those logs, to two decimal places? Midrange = 4.35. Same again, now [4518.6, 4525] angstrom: 4.20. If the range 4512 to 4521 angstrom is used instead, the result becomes 4.31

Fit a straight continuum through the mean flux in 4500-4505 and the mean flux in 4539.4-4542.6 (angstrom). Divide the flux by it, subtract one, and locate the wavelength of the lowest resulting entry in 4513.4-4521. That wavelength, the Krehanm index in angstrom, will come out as 4514.94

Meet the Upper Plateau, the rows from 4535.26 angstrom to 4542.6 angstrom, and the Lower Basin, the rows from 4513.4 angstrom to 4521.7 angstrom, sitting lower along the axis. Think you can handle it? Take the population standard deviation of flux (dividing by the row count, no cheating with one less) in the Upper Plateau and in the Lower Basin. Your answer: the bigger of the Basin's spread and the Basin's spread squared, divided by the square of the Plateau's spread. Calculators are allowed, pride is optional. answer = 1.5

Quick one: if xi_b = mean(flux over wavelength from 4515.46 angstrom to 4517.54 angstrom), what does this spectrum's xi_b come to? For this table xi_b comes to 78.1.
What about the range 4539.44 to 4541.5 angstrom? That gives 71.0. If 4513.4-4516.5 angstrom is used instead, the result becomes 70.8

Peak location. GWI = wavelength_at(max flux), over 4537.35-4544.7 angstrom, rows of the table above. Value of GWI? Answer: 4544.15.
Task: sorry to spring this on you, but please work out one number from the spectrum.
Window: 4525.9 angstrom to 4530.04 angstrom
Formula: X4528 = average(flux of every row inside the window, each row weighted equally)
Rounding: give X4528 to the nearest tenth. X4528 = 69.0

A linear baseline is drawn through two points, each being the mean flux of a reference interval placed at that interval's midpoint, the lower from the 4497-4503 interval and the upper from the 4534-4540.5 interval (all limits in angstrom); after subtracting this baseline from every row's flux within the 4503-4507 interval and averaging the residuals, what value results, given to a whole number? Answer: 11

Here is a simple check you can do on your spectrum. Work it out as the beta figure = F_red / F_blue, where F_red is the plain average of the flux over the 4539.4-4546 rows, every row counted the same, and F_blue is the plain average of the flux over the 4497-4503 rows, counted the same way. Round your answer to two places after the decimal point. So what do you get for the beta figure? 1.15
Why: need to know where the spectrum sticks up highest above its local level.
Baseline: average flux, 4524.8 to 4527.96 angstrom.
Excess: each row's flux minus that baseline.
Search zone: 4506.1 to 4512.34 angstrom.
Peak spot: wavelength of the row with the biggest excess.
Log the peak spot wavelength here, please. 4509.75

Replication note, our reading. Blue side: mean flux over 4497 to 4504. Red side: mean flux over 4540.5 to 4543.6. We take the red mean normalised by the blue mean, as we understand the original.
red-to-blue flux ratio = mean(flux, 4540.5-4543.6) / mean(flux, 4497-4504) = 1.05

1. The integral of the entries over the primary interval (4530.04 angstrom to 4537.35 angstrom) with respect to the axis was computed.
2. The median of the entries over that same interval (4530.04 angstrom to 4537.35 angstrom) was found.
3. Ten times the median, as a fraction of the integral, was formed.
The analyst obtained 1.38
